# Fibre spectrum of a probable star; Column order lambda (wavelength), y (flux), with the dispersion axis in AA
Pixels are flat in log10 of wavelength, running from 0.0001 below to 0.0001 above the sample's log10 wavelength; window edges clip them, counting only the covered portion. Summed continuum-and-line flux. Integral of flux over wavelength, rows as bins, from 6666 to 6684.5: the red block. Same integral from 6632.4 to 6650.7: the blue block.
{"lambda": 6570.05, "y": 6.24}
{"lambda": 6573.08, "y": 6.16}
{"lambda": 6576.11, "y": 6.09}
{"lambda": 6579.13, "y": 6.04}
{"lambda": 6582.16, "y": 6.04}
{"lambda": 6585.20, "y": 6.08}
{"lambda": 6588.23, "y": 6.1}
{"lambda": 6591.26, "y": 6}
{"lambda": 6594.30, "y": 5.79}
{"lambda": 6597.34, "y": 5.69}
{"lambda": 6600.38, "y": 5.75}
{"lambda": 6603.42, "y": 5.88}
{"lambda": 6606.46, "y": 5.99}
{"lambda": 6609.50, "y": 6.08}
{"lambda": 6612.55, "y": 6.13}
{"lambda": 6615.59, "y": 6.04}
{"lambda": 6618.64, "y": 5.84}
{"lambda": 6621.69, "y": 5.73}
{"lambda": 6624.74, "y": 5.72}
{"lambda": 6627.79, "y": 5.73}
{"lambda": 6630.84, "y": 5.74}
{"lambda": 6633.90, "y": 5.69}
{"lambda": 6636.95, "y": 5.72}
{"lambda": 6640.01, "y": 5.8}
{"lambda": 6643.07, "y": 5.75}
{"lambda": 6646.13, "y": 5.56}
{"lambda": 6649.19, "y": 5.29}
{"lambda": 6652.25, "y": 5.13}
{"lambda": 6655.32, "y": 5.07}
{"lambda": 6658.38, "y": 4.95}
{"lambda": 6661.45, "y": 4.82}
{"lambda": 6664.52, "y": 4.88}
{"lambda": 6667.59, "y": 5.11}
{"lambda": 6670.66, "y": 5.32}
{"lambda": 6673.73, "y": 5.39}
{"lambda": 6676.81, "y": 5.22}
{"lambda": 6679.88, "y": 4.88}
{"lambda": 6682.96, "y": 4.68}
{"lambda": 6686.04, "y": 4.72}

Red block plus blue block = 197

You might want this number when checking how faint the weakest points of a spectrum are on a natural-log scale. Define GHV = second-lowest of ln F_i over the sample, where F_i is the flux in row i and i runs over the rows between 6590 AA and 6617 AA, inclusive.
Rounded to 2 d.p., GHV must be 1.75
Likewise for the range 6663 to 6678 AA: 1.63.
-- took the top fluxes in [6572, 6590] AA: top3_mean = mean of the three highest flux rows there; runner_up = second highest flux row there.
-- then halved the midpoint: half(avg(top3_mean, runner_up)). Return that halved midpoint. 3.05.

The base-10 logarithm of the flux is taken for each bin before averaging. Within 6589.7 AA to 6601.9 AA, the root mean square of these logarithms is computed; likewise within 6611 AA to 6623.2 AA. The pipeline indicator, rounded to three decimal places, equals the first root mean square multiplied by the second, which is 0.591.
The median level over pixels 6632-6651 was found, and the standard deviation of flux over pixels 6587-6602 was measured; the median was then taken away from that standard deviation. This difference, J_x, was -5.5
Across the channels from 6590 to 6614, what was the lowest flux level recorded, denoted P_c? 5.69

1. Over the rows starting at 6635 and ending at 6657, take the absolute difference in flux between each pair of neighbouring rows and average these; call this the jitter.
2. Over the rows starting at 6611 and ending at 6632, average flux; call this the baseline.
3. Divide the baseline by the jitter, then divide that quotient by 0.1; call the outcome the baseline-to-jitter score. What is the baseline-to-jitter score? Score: 433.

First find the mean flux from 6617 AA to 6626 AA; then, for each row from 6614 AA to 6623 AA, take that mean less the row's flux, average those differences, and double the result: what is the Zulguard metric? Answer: -0.2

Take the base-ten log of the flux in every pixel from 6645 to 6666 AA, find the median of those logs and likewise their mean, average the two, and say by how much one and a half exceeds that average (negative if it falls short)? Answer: 0.794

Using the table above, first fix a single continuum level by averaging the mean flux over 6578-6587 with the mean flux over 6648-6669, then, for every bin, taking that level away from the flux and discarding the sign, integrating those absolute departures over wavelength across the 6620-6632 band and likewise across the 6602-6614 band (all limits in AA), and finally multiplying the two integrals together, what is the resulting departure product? 13.1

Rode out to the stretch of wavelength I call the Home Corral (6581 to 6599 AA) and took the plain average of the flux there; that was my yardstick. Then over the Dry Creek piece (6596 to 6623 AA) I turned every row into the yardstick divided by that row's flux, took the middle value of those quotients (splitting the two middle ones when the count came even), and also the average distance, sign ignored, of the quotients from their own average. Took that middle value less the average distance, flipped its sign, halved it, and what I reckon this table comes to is -0.494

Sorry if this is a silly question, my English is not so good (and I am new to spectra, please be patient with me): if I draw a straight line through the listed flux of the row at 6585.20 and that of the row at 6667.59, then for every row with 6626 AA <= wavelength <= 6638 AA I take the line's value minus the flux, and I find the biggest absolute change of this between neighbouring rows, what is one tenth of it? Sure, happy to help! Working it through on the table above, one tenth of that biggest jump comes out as 0.007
